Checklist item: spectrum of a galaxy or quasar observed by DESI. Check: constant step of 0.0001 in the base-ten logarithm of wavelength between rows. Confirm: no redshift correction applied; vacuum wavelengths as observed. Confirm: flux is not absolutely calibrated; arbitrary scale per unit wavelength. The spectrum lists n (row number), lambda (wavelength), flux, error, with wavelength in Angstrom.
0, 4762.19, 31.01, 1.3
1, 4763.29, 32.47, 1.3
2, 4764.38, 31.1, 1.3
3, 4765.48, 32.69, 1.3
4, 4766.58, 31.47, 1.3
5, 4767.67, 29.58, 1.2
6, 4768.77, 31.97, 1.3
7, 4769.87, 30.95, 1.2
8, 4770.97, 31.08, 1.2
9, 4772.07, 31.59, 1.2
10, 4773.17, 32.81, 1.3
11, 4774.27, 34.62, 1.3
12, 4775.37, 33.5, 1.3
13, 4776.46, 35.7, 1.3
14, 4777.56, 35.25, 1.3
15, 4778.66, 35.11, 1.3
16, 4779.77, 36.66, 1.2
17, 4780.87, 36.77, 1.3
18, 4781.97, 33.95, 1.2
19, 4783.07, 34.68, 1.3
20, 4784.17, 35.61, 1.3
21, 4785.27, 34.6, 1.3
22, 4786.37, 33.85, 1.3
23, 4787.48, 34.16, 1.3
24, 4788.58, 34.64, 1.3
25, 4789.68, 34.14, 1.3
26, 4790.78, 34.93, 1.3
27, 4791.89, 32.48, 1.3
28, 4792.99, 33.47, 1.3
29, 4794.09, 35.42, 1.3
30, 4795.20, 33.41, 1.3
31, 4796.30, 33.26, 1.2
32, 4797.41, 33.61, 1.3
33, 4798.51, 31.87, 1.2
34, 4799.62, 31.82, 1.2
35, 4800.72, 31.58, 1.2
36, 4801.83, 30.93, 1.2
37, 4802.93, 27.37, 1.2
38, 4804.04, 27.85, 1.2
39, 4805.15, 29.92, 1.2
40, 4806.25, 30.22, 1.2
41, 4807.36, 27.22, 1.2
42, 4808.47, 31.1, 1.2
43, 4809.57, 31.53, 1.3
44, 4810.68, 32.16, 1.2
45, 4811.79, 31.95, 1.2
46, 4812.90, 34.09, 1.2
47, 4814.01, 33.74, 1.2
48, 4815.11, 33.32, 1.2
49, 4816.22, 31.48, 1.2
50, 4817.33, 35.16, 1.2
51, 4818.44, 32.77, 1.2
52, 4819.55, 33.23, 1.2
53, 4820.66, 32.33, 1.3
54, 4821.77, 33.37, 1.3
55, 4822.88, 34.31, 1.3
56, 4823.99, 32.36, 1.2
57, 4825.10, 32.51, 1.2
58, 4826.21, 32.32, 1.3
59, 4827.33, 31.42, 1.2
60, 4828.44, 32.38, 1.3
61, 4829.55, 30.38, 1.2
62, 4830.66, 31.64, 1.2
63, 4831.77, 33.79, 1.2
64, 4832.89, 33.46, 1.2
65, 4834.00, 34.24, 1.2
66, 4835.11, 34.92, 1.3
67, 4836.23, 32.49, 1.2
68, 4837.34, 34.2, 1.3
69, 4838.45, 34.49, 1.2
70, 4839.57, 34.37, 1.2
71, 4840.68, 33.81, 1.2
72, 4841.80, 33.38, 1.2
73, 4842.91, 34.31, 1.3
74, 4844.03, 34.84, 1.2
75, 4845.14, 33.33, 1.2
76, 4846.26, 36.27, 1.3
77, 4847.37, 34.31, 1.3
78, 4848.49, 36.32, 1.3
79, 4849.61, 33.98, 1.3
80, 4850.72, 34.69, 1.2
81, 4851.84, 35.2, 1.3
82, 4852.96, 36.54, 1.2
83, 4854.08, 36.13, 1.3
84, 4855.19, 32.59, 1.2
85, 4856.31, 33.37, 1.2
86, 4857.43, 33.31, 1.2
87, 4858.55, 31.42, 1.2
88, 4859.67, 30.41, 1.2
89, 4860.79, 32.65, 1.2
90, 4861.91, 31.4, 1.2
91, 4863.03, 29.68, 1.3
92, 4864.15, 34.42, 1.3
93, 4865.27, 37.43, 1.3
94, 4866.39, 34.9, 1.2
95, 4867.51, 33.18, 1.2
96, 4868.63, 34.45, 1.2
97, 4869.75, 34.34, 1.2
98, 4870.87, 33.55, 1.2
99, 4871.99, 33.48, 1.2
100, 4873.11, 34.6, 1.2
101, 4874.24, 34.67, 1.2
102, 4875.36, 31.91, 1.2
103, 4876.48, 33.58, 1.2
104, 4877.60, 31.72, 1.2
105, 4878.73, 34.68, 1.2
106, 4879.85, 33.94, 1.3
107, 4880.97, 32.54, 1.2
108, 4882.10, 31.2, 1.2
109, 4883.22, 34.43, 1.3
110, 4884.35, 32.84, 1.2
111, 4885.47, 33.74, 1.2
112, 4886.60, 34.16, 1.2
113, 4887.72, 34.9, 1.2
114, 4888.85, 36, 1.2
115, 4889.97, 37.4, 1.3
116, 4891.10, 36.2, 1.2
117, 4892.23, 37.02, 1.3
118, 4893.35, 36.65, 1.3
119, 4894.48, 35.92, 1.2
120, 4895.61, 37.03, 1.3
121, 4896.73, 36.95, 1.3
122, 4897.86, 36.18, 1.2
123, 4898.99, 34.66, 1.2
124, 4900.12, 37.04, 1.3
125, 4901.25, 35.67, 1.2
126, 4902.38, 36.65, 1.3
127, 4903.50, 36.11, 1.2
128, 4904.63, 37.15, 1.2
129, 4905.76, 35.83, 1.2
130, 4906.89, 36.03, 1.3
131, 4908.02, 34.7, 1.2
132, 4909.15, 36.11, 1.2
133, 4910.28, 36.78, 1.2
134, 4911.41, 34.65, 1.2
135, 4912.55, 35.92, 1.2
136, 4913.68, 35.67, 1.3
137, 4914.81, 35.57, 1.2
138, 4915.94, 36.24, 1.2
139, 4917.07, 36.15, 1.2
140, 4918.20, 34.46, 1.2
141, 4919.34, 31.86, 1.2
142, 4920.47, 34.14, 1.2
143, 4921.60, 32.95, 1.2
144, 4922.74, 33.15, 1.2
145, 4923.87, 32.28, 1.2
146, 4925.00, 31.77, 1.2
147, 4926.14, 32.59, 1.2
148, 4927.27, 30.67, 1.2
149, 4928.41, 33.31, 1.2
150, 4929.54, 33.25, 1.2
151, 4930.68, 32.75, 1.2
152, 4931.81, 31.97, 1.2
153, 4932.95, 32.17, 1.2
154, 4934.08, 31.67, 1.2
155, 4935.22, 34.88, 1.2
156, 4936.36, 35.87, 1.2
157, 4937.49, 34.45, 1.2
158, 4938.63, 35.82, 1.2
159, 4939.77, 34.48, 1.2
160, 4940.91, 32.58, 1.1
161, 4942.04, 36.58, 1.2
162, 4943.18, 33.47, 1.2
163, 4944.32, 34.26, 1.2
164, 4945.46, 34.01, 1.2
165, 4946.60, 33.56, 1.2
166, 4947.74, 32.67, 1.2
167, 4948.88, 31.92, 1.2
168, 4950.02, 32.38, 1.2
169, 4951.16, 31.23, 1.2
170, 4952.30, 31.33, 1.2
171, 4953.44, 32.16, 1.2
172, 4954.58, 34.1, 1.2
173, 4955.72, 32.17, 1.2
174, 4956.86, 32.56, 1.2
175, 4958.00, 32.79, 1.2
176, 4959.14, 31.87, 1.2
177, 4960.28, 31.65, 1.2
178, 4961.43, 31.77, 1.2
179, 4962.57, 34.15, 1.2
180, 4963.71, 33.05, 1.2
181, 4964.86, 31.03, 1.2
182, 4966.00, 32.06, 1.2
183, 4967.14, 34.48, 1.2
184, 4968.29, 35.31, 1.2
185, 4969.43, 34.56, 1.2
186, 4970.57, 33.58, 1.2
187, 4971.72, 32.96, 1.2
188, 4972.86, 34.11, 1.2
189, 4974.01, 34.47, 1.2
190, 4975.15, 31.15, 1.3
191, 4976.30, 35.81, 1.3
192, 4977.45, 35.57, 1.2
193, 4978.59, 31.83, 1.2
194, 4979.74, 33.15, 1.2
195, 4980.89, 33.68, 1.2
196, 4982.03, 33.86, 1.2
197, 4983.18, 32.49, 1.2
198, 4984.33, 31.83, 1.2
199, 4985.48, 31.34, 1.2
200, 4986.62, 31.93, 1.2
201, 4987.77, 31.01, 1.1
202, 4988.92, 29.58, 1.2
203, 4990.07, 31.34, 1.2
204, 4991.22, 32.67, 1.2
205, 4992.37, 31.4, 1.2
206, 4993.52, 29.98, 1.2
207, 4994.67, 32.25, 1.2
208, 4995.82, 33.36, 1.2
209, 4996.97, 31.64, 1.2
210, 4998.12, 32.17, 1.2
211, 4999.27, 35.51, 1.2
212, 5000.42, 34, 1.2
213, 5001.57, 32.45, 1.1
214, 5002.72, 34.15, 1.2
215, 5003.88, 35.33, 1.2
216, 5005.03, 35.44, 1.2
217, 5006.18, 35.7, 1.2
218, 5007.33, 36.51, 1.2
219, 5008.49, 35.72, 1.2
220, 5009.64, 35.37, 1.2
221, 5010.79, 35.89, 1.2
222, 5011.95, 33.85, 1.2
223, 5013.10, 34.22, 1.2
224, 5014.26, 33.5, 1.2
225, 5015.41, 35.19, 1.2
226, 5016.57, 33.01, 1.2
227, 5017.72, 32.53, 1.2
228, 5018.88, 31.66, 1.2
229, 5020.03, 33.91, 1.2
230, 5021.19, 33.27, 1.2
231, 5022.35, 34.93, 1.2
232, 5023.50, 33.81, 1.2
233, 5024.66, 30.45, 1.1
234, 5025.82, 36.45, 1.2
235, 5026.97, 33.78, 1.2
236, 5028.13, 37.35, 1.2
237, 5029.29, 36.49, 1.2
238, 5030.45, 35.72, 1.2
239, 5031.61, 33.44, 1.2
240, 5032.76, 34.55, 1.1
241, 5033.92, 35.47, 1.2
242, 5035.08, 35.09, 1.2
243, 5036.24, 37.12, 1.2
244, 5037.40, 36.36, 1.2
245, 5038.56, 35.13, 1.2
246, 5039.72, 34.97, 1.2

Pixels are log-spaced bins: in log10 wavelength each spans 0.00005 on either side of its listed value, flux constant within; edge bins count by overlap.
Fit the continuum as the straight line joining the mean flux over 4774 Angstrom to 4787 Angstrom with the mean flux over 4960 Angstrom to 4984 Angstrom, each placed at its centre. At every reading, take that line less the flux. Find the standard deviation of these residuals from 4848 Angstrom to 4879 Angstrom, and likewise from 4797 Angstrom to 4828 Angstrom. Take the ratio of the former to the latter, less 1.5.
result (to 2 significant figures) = -0.58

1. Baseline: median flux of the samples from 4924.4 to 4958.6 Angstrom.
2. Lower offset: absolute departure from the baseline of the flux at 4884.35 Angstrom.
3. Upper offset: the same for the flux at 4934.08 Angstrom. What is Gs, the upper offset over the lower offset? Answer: 8.0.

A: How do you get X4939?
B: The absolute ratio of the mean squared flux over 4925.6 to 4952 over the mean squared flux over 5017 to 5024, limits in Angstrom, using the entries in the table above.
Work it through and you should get 1.00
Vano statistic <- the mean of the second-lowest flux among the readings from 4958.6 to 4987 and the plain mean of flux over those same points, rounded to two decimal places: 32.13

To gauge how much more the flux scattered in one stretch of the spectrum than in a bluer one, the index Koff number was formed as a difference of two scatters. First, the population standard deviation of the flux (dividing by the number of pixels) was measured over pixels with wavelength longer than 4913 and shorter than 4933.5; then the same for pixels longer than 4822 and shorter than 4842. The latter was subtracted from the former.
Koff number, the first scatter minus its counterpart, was 0.38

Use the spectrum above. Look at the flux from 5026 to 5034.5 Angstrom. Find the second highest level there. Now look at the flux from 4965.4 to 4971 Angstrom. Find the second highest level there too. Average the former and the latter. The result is 35.5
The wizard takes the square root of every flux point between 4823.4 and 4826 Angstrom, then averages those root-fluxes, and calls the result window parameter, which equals 5.70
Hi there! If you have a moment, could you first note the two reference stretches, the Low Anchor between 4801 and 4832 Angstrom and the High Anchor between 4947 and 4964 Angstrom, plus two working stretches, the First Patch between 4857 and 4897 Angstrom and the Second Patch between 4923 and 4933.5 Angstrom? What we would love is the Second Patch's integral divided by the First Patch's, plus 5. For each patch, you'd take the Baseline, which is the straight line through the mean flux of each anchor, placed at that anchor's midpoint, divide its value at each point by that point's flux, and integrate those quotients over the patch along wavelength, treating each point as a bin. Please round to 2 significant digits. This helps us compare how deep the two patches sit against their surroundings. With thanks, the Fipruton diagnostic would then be 5.3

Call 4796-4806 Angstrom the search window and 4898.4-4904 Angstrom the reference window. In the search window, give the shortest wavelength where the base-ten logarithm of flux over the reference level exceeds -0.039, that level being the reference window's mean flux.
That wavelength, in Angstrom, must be 4796.30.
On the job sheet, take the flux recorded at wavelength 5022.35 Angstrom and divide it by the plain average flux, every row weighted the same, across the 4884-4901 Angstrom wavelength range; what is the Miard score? 0.98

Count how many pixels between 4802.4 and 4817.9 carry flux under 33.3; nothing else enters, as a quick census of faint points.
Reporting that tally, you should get 10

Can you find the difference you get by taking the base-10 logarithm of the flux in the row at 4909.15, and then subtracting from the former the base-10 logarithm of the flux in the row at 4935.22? 0.02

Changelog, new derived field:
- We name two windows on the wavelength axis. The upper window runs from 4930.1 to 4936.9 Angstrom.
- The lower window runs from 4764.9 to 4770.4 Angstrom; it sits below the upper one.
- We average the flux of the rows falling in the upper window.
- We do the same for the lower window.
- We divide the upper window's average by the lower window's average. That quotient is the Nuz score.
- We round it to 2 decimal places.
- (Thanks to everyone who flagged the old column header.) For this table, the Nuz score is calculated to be 1.06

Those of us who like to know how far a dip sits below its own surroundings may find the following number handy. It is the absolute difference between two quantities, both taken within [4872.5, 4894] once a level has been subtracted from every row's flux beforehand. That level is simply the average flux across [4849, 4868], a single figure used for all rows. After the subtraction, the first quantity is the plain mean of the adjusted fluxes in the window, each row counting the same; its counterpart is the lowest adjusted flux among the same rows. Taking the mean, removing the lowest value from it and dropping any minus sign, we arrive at 3.1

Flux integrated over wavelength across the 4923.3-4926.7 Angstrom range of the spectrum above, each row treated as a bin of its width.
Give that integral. 110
